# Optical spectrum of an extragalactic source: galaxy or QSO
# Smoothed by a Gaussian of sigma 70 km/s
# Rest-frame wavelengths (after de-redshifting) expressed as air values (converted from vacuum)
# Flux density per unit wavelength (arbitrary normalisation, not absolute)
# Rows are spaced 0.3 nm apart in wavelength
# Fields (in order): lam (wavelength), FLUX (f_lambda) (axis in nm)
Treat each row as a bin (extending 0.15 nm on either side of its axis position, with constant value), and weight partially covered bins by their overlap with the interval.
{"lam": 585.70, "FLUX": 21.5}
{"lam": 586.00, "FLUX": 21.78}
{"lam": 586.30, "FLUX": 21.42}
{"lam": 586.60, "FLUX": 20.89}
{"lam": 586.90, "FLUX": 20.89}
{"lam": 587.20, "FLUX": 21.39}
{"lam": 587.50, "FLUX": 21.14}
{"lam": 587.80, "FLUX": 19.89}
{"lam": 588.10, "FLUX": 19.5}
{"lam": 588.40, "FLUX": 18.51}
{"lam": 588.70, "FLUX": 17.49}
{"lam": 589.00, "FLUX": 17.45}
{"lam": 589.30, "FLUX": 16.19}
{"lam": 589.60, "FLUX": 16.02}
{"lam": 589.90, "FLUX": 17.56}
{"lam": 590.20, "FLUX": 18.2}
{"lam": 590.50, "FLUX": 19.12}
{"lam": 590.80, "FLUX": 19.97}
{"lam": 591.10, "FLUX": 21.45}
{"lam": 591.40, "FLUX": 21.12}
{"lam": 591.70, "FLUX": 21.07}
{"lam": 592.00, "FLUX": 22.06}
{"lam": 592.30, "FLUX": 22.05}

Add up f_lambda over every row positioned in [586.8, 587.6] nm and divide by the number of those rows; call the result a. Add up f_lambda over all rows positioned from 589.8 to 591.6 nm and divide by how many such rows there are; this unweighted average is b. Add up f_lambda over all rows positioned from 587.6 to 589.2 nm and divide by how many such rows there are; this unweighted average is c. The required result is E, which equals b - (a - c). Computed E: 17.0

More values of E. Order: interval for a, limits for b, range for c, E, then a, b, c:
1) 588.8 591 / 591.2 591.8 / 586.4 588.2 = 23.9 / 17.8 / 21.1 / 21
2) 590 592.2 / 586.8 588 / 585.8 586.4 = 22.0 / 20.4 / 20.8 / 22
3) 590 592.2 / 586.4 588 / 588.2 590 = 17.6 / 20.4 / 20.8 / 17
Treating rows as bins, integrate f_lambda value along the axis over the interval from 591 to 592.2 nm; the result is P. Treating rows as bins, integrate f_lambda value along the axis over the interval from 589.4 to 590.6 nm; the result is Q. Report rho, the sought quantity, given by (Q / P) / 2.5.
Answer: 0.33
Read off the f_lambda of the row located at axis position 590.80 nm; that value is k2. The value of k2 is 19.97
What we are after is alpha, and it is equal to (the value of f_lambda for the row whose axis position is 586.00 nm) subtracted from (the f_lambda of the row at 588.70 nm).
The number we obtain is -4.3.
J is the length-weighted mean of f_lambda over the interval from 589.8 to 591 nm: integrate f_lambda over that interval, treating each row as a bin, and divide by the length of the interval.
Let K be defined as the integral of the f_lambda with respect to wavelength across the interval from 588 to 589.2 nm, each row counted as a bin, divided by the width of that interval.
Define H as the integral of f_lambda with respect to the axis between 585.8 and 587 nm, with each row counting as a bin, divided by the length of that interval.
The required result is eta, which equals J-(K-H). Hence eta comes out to 22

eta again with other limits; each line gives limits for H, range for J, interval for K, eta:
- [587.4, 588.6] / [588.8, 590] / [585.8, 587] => 15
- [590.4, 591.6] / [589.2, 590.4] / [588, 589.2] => 20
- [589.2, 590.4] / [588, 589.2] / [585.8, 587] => 14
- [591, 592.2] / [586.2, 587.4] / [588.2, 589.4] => 25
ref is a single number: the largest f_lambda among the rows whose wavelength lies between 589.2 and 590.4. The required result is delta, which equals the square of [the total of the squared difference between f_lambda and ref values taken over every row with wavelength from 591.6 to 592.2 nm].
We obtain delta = 535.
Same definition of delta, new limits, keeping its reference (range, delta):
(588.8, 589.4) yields 21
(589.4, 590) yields 27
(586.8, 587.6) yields 679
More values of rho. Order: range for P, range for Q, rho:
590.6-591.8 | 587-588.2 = 0.39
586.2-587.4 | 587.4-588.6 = 0.37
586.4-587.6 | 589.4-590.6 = 0.33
